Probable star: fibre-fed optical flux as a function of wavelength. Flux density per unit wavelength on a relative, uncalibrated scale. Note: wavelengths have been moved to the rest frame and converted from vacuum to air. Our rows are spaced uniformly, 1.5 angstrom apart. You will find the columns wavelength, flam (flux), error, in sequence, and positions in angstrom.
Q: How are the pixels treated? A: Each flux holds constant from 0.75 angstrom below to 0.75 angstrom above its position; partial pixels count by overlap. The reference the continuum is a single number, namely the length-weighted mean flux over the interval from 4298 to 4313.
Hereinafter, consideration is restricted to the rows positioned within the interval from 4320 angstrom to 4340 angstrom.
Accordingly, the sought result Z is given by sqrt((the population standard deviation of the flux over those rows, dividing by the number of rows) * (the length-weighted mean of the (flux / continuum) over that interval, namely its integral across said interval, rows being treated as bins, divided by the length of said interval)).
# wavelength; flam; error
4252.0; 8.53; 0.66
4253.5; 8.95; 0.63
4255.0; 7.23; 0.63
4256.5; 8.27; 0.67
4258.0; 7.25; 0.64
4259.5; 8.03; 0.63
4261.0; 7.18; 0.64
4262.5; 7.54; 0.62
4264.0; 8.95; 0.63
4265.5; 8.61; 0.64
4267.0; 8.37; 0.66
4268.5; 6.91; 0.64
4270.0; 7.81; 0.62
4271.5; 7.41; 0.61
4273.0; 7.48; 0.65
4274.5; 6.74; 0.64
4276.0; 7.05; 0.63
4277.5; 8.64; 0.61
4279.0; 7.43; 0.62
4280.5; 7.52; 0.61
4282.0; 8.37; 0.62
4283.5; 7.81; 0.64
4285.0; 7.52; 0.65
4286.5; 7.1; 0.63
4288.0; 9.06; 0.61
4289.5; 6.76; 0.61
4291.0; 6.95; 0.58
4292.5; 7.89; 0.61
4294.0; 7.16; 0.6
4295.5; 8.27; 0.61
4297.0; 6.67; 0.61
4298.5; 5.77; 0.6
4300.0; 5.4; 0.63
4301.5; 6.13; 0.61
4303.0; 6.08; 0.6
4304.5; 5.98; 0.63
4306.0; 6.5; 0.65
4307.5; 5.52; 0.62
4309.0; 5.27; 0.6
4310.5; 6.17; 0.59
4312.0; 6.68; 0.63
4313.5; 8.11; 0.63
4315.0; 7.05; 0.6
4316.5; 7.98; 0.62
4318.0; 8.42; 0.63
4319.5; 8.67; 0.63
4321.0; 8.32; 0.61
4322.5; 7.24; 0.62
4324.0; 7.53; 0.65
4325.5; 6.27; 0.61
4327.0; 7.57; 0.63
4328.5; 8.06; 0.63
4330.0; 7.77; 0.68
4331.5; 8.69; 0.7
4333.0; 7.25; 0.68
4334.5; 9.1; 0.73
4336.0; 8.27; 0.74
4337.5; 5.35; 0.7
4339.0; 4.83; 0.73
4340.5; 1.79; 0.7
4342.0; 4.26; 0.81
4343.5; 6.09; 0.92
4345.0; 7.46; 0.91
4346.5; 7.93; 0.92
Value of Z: 1.22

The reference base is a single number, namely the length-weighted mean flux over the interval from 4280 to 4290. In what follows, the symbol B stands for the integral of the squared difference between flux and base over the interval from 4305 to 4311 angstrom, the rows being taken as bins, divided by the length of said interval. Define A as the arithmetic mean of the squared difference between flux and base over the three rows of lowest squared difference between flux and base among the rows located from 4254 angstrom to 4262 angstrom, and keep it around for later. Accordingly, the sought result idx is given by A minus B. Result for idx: -3.7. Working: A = 0.20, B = 3.9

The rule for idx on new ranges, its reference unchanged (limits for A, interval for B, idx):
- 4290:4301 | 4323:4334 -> -0.3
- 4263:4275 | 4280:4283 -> -0.1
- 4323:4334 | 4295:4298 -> -1.0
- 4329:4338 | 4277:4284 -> -0.1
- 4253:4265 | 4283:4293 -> -0.5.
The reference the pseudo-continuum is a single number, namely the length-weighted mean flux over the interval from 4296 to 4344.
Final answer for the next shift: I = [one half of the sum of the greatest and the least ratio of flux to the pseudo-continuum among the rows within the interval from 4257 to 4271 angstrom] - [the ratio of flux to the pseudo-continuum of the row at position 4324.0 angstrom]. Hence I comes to 0.06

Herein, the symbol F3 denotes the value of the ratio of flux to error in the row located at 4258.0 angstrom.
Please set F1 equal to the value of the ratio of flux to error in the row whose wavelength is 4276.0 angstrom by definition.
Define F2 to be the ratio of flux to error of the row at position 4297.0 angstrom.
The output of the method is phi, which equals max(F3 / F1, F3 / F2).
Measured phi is 1.0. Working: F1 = 11.2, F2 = 11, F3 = 11.3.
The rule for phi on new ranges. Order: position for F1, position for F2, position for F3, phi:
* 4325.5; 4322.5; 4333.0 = 1.0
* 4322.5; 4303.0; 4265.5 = 1.3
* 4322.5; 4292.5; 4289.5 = 0.9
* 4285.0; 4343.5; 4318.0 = 2.0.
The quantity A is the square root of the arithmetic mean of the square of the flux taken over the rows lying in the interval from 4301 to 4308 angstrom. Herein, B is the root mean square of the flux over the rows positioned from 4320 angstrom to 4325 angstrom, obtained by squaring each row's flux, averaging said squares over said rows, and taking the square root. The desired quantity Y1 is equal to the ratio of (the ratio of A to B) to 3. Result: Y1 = 0.26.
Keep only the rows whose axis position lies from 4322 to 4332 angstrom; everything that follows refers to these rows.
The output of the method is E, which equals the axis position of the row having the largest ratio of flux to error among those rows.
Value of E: 4328.5 angstrom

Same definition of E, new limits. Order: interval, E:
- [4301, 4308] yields 4303.0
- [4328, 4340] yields 4328.5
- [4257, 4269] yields 4264.0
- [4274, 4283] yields 4277.5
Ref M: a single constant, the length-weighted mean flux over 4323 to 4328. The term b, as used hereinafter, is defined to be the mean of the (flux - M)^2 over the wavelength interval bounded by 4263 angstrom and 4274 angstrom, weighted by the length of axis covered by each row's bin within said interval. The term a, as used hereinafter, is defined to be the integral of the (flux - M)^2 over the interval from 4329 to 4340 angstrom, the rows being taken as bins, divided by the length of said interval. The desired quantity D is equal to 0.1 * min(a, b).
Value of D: 0.10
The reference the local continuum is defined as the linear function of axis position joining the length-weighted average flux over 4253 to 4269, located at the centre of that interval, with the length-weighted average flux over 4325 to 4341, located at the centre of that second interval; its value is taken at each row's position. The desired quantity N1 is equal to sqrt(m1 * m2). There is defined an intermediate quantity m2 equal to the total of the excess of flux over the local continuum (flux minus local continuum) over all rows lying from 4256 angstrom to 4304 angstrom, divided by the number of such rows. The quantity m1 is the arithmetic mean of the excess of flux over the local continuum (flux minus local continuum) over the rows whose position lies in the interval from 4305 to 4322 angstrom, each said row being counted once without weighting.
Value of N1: 0.08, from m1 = 0.0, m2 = -0.22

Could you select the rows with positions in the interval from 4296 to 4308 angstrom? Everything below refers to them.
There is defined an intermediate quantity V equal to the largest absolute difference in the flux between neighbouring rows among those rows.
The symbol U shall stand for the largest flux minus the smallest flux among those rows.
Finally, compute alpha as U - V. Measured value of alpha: 0.3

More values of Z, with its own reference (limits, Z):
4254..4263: 0.73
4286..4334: 1.11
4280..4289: 0.92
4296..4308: 0.65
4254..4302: 1.03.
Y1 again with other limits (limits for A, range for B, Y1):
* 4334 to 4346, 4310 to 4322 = 0.27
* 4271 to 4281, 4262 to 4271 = 0.31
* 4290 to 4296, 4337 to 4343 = 0.59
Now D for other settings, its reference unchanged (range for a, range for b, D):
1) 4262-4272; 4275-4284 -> 0.07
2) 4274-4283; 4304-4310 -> 0.07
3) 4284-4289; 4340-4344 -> 0.11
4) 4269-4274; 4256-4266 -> 0.02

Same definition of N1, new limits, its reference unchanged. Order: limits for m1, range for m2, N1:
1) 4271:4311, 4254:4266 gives 0.18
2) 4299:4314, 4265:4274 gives 0.24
